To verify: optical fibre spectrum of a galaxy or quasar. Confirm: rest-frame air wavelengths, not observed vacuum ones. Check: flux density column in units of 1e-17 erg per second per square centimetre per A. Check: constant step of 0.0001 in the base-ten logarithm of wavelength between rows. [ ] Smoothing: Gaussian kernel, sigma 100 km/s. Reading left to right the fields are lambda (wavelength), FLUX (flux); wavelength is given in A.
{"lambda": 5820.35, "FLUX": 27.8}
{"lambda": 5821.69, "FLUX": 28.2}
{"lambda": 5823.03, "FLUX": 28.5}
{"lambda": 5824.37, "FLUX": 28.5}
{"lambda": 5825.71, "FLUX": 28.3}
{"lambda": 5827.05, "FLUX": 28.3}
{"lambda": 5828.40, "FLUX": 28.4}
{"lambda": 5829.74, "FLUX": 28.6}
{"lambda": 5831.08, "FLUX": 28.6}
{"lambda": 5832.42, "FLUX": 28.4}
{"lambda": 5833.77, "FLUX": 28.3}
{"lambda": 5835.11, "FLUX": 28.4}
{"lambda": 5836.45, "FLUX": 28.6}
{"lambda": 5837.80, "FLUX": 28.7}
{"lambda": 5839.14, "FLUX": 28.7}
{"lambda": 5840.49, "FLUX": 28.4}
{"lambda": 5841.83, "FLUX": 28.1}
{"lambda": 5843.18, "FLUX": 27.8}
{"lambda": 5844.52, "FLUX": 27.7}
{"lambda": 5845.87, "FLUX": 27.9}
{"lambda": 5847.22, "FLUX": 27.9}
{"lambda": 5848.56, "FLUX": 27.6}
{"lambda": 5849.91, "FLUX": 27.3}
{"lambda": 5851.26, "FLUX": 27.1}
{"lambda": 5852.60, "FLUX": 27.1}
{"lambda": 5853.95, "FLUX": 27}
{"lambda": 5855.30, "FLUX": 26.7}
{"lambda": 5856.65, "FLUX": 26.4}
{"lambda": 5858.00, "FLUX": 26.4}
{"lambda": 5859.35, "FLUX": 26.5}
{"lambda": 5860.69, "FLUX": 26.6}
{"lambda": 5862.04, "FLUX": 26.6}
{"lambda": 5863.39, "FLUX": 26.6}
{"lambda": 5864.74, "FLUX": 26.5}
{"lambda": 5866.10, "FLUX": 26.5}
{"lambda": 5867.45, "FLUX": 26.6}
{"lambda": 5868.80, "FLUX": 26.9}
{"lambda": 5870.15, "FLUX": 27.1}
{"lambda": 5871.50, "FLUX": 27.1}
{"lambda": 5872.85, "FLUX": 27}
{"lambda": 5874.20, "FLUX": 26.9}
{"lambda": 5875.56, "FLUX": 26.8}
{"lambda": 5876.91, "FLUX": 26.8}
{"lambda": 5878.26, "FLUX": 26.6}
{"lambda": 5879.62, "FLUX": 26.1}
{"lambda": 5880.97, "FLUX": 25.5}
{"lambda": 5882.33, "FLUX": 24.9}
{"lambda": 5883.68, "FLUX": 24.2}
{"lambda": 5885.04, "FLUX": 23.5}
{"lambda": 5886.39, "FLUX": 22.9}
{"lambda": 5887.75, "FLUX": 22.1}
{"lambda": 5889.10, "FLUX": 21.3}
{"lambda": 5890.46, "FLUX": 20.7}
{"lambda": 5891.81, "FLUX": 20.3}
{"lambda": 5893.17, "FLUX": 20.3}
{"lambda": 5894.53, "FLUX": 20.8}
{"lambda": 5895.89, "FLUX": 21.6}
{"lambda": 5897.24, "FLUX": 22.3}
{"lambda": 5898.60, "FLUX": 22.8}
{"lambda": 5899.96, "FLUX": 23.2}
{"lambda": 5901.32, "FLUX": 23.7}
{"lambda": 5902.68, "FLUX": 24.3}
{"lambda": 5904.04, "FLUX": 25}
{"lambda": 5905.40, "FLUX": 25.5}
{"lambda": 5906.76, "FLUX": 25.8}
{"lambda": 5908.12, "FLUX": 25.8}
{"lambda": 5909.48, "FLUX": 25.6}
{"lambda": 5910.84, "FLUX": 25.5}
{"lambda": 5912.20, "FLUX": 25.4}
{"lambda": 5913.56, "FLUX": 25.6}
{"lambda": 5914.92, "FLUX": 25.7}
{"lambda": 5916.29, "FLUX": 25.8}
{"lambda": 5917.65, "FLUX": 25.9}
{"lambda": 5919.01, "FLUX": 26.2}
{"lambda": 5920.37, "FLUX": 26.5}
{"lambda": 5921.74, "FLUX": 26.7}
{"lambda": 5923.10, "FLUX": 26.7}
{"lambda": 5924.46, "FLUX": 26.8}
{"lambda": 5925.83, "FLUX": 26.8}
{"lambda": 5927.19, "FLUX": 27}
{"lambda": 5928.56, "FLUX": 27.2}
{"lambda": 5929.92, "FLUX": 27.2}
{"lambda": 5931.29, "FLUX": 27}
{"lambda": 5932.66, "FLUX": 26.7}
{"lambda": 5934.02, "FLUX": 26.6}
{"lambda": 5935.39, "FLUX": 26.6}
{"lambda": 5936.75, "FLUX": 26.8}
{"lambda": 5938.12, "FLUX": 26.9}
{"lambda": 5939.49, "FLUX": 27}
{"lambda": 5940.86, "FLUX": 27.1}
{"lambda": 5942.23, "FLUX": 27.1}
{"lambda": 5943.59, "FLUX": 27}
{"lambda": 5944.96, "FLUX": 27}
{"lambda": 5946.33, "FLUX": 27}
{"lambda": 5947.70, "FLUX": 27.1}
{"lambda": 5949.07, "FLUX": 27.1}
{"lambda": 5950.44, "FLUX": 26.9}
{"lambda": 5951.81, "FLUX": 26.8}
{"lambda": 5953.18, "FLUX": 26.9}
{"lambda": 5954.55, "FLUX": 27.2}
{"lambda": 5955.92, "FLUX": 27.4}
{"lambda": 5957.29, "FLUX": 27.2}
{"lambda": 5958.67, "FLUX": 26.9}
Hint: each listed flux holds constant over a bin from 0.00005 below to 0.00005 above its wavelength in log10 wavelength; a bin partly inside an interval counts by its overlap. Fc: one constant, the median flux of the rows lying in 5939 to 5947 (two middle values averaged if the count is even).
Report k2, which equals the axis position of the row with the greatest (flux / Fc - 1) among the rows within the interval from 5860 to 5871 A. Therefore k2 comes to 5870.15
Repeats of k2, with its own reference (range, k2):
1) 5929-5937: 5929.92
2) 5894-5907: 5906.76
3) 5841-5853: 5841.83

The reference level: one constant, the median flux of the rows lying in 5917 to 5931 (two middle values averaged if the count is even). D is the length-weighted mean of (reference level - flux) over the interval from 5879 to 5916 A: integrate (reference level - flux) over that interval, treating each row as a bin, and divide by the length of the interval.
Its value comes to 3.0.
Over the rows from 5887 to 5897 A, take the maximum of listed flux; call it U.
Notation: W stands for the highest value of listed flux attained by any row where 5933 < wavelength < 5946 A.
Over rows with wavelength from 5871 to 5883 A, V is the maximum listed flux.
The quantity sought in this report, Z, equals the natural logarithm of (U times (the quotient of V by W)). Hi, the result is 3.10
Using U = 22.1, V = 27.1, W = 27.1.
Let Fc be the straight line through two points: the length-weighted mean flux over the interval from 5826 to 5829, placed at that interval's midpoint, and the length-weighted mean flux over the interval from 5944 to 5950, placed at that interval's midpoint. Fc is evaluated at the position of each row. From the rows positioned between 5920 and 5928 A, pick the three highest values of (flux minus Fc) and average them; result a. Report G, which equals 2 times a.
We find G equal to -0.8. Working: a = -0.4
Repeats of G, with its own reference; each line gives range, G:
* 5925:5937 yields -0.1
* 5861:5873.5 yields -1.5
